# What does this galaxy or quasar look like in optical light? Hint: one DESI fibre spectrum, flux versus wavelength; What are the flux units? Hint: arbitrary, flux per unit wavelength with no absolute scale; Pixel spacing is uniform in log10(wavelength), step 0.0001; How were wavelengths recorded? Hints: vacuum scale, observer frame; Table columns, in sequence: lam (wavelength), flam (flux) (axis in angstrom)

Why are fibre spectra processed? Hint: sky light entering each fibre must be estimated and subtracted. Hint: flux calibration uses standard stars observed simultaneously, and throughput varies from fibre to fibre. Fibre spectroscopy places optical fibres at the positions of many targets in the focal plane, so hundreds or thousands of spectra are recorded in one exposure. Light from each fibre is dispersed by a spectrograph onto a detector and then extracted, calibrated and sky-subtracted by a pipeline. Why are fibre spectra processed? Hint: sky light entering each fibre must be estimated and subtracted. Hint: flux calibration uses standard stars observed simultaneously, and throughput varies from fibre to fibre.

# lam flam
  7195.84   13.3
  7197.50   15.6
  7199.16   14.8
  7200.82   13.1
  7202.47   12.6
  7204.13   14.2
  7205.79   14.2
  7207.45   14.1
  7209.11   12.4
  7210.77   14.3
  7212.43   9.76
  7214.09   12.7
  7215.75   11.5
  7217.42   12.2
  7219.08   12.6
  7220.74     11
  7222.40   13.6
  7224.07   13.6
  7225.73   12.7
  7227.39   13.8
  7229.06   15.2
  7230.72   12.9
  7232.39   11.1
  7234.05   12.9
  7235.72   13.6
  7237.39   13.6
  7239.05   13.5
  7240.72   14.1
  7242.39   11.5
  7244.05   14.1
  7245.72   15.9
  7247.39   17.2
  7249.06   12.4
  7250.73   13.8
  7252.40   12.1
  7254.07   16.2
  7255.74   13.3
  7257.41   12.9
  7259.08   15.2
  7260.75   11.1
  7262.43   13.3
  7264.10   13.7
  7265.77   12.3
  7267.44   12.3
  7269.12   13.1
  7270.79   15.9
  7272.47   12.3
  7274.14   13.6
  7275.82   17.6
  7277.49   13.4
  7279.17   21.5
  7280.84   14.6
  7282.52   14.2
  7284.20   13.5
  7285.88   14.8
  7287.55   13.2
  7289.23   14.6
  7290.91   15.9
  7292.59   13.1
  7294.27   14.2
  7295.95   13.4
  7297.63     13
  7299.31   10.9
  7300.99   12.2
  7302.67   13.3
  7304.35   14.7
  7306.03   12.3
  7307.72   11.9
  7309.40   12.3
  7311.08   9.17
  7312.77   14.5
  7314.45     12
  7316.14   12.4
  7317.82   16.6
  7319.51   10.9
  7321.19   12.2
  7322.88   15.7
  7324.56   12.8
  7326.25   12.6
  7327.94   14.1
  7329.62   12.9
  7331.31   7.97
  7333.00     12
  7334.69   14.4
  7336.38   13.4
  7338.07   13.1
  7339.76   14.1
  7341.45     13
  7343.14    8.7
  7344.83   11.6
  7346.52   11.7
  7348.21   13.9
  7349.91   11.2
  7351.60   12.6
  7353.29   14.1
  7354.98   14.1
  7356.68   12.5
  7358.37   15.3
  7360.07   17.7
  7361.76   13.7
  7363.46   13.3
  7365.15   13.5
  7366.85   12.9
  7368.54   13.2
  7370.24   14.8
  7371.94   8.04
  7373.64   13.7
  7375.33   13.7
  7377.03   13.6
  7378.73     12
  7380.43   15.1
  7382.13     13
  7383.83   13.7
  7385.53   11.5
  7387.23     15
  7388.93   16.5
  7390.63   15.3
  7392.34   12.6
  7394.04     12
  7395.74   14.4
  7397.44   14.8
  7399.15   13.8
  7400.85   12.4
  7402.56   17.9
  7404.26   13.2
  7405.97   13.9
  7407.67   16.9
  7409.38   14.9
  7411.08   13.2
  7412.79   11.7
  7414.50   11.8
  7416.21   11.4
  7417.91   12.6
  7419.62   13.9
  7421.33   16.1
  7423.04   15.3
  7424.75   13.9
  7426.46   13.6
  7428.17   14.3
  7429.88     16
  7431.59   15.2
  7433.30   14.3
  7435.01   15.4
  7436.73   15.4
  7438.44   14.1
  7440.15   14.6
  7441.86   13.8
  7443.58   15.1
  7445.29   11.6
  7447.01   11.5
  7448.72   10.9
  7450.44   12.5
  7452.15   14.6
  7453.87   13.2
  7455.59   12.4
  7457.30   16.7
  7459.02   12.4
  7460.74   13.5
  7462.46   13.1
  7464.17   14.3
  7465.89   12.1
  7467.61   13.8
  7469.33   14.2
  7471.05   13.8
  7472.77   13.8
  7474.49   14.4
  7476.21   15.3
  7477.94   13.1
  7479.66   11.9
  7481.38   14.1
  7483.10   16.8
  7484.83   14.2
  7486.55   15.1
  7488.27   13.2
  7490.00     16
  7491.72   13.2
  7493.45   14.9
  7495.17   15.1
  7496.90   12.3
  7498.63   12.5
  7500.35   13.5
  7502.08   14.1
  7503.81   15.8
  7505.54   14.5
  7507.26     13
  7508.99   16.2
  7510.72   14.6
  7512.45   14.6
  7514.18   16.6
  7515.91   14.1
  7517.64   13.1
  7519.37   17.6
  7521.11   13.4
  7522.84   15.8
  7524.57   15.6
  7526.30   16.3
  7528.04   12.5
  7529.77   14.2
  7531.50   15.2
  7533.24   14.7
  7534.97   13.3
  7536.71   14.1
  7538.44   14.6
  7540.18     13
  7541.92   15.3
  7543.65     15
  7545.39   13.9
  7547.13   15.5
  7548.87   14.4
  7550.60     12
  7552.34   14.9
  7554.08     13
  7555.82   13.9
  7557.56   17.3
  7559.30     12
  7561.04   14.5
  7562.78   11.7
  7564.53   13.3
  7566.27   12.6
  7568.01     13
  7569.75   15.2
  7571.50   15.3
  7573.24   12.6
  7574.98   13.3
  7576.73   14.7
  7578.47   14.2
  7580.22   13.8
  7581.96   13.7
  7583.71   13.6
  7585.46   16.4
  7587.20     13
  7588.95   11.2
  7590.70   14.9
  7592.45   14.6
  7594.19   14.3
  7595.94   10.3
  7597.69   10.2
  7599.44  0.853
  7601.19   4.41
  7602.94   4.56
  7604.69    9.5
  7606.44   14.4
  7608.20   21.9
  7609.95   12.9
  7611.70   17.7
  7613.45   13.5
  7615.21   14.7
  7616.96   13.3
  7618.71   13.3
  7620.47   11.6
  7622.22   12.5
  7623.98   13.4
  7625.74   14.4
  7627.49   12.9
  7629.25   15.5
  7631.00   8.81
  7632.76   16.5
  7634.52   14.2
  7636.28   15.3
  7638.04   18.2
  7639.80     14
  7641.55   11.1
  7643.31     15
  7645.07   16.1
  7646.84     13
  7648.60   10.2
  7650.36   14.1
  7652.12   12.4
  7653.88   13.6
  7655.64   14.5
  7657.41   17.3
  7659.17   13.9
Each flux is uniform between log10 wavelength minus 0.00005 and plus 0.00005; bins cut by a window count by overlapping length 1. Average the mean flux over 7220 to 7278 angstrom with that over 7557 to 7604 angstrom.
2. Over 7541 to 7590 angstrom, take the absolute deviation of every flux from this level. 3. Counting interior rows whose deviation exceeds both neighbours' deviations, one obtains 8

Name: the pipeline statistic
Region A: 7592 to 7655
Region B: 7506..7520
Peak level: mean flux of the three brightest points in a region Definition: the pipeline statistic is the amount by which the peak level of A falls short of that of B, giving -2.5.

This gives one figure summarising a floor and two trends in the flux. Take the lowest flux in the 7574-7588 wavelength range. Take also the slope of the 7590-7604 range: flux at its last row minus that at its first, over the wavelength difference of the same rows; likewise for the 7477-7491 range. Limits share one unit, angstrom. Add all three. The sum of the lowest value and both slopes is 12.4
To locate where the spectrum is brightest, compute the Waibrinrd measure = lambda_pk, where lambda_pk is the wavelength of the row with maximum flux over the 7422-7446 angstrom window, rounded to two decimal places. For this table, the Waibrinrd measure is 7429.88 angstrom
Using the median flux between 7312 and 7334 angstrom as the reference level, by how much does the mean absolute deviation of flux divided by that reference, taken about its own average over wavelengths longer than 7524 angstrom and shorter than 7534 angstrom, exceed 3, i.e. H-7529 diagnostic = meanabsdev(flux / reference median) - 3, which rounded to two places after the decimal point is -2.92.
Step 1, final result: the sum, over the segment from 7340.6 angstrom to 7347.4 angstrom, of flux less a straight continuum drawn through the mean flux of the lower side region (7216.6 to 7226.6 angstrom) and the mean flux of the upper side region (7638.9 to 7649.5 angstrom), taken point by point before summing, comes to -6.2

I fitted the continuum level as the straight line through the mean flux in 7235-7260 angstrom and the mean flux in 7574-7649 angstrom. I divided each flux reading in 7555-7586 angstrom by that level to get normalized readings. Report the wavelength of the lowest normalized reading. 7562.78 angstrom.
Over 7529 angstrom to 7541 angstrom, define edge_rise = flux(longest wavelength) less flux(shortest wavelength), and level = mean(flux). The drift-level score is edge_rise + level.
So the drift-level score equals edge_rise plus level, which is 13.0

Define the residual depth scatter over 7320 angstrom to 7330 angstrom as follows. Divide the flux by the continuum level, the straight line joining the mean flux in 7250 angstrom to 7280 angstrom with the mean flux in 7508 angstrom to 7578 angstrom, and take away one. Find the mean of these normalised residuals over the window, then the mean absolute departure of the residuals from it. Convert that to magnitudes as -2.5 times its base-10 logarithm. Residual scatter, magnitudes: 2.86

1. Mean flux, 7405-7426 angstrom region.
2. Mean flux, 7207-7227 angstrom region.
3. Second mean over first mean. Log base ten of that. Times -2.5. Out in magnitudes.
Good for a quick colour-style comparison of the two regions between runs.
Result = 0.10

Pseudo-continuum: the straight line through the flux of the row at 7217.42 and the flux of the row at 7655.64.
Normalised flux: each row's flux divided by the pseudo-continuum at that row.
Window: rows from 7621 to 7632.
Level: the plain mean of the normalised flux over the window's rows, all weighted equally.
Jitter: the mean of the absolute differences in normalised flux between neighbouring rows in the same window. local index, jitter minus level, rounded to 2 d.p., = -0.72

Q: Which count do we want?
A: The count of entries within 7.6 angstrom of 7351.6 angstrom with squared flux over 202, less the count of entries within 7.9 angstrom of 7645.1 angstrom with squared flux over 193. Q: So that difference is -4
